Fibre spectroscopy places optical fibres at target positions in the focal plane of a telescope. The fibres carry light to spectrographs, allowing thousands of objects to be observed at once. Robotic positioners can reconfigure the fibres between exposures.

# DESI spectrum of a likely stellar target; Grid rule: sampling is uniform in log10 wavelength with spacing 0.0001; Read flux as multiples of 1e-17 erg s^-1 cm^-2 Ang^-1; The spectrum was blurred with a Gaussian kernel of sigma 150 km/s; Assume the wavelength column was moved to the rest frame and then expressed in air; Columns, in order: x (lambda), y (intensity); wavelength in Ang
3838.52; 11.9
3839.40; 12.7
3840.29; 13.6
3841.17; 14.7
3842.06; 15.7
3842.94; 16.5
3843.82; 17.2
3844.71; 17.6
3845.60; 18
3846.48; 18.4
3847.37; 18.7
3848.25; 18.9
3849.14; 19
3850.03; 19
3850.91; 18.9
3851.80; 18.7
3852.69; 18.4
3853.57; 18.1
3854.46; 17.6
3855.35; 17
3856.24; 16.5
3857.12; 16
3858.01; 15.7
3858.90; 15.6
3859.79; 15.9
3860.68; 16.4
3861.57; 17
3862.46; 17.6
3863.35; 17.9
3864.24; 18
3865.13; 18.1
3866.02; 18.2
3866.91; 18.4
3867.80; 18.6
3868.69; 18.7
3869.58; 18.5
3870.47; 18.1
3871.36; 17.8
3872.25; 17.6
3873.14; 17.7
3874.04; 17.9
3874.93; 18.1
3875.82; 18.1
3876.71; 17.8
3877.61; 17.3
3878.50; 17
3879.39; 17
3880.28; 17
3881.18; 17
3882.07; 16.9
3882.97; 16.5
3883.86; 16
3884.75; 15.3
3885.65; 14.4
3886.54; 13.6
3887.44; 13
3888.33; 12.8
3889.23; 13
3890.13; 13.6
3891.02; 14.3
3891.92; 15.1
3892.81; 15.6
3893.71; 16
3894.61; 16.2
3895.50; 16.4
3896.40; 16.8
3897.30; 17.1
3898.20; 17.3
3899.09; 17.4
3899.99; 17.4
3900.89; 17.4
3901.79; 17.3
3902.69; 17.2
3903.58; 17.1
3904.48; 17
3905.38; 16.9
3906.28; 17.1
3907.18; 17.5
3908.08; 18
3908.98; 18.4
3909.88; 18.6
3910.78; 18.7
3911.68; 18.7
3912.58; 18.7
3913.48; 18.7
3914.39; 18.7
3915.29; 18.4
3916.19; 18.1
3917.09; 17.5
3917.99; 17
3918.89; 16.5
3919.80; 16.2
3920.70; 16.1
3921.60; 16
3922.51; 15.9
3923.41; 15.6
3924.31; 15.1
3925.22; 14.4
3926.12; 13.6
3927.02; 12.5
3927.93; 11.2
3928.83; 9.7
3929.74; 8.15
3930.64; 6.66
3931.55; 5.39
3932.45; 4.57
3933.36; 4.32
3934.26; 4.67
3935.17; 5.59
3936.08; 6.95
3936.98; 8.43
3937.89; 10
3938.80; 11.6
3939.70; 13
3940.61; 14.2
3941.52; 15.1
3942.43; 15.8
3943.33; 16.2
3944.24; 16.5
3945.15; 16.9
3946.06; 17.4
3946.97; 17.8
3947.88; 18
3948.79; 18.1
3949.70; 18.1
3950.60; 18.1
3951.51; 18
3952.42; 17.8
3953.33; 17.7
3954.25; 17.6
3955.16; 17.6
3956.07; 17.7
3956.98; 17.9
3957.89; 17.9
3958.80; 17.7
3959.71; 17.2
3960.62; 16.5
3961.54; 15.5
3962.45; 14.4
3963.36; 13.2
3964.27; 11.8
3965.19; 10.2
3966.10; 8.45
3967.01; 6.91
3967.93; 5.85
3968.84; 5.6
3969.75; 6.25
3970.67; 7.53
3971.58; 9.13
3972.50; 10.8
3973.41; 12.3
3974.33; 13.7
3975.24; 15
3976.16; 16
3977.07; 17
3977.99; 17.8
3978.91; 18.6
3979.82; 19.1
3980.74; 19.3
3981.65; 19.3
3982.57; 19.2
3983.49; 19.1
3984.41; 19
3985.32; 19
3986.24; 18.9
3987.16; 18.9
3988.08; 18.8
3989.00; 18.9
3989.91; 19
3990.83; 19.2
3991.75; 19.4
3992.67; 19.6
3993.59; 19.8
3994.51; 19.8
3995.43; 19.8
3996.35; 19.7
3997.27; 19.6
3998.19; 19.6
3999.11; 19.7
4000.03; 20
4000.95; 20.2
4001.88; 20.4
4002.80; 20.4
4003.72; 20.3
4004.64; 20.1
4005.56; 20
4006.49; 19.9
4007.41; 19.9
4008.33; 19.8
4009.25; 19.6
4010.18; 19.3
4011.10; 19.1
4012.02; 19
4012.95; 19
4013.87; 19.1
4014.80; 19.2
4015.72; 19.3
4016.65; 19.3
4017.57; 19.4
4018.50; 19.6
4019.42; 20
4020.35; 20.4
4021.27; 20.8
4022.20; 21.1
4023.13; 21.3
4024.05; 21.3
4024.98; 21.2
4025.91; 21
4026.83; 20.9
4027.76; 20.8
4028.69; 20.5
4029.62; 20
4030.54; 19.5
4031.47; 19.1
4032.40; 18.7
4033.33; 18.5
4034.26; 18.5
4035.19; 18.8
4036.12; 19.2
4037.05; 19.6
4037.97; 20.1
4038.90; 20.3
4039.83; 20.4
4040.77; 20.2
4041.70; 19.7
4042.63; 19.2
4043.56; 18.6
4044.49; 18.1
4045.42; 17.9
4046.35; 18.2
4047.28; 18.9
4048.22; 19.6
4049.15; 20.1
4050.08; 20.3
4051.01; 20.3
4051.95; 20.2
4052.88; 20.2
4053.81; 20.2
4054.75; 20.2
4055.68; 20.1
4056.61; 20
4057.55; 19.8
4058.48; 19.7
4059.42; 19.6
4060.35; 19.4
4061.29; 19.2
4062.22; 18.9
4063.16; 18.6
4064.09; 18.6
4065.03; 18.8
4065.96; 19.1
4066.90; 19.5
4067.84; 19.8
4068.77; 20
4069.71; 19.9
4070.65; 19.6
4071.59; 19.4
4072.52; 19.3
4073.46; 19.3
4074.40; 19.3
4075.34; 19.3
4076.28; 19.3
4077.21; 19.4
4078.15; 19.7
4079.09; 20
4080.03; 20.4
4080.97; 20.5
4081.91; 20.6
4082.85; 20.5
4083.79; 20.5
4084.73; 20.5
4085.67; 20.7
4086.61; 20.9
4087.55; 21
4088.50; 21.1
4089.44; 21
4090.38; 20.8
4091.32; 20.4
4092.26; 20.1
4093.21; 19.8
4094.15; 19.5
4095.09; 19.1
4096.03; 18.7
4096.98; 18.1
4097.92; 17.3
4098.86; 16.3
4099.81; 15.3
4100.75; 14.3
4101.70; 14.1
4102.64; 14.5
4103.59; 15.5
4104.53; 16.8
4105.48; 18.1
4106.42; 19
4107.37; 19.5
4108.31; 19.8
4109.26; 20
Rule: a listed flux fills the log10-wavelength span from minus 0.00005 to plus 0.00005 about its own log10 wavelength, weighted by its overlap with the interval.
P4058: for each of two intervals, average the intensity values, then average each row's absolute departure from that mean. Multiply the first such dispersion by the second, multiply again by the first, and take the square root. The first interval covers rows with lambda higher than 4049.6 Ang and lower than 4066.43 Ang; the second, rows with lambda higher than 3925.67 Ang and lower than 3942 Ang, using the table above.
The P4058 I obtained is 0.94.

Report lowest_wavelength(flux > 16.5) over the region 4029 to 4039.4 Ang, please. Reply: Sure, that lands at 4029.62 Ang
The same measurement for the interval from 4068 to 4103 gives 4068.77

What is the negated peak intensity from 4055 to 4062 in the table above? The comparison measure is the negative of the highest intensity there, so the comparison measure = -20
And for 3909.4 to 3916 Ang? -19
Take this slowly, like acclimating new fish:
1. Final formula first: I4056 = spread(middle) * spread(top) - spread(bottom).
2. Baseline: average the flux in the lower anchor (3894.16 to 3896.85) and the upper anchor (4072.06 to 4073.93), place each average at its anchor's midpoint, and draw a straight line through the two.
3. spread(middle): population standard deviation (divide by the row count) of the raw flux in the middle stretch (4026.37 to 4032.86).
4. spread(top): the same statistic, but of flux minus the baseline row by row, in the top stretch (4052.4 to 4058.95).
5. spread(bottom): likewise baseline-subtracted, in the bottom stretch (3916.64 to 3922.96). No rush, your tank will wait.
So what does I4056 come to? -0.401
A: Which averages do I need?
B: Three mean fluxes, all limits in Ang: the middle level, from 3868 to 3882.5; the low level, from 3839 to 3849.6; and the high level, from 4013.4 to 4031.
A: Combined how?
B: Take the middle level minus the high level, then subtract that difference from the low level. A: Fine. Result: 19.3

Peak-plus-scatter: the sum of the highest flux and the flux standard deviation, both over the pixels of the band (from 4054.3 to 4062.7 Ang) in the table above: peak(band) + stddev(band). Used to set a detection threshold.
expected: 20.6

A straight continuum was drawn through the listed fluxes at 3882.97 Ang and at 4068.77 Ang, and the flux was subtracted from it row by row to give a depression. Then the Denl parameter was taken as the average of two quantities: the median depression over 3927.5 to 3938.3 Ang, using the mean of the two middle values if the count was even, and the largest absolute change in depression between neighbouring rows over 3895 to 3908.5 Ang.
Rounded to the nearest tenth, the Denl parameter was 5.6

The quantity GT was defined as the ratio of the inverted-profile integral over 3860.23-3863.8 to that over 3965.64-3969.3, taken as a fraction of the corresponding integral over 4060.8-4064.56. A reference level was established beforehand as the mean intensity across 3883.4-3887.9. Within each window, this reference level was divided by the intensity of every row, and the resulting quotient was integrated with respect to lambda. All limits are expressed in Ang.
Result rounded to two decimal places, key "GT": 0.13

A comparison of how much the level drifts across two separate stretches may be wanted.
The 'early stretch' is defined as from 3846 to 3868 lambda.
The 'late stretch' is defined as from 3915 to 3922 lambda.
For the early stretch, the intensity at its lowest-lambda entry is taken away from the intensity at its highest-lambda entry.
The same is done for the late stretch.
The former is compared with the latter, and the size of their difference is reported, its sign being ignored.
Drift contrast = 2.6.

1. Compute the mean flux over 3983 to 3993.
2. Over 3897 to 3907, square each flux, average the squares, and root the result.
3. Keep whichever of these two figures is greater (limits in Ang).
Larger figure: 19.1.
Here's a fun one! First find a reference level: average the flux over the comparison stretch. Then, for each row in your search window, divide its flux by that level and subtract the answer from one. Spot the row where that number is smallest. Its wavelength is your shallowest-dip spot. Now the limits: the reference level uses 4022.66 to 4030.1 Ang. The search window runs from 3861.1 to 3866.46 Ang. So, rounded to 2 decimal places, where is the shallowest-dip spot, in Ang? 3866.02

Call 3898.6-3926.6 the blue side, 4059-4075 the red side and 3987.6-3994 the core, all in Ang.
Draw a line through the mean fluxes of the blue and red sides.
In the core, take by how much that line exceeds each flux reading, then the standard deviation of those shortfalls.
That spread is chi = 0.3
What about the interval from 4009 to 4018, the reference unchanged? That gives 0.2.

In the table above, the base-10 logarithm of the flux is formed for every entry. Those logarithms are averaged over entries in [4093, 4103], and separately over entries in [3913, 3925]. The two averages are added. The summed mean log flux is 2.45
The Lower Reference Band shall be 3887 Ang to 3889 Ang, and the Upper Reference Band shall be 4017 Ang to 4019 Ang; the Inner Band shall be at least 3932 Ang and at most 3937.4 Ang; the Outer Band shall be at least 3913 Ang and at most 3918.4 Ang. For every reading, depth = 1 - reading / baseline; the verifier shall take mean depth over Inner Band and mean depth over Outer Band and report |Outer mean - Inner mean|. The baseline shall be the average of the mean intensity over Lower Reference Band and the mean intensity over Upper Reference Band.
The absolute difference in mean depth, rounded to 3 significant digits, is 0.760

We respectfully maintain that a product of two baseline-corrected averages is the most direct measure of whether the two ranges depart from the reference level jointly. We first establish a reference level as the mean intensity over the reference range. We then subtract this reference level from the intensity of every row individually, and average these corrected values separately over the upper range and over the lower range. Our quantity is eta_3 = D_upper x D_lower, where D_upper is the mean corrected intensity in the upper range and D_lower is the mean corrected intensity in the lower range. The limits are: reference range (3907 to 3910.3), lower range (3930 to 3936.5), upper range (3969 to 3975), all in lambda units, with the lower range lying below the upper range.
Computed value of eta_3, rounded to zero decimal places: 104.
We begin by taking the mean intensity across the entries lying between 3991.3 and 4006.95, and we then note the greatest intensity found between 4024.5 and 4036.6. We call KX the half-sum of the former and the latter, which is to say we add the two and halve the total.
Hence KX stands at 20.5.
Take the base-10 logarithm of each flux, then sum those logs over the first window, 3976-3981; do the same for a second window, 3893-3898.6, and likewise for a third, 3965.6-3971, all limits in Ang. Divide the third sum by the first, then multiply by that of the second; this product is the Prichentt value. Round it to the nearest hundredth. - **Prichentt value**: 4.83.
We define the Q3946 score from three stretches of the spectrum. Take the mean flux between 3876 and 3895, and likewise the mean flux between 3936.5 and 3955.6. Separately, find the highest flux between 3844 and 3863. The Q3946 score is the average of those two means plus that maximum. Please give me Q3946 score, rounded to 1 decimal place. 34.7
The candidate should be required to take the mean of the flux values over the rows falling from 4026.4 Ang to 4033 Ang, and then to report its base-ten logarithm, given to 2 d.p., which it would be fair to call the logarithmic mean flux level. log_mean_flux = 1.30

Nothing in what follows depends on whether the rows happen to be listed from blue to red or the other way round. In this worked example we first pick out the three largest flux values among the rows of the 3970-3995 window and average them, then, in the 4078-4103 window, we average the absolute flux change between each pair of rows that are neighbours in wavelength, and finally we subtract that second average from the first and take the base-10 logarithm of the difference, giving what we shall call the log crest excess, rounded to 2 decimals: 1.29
